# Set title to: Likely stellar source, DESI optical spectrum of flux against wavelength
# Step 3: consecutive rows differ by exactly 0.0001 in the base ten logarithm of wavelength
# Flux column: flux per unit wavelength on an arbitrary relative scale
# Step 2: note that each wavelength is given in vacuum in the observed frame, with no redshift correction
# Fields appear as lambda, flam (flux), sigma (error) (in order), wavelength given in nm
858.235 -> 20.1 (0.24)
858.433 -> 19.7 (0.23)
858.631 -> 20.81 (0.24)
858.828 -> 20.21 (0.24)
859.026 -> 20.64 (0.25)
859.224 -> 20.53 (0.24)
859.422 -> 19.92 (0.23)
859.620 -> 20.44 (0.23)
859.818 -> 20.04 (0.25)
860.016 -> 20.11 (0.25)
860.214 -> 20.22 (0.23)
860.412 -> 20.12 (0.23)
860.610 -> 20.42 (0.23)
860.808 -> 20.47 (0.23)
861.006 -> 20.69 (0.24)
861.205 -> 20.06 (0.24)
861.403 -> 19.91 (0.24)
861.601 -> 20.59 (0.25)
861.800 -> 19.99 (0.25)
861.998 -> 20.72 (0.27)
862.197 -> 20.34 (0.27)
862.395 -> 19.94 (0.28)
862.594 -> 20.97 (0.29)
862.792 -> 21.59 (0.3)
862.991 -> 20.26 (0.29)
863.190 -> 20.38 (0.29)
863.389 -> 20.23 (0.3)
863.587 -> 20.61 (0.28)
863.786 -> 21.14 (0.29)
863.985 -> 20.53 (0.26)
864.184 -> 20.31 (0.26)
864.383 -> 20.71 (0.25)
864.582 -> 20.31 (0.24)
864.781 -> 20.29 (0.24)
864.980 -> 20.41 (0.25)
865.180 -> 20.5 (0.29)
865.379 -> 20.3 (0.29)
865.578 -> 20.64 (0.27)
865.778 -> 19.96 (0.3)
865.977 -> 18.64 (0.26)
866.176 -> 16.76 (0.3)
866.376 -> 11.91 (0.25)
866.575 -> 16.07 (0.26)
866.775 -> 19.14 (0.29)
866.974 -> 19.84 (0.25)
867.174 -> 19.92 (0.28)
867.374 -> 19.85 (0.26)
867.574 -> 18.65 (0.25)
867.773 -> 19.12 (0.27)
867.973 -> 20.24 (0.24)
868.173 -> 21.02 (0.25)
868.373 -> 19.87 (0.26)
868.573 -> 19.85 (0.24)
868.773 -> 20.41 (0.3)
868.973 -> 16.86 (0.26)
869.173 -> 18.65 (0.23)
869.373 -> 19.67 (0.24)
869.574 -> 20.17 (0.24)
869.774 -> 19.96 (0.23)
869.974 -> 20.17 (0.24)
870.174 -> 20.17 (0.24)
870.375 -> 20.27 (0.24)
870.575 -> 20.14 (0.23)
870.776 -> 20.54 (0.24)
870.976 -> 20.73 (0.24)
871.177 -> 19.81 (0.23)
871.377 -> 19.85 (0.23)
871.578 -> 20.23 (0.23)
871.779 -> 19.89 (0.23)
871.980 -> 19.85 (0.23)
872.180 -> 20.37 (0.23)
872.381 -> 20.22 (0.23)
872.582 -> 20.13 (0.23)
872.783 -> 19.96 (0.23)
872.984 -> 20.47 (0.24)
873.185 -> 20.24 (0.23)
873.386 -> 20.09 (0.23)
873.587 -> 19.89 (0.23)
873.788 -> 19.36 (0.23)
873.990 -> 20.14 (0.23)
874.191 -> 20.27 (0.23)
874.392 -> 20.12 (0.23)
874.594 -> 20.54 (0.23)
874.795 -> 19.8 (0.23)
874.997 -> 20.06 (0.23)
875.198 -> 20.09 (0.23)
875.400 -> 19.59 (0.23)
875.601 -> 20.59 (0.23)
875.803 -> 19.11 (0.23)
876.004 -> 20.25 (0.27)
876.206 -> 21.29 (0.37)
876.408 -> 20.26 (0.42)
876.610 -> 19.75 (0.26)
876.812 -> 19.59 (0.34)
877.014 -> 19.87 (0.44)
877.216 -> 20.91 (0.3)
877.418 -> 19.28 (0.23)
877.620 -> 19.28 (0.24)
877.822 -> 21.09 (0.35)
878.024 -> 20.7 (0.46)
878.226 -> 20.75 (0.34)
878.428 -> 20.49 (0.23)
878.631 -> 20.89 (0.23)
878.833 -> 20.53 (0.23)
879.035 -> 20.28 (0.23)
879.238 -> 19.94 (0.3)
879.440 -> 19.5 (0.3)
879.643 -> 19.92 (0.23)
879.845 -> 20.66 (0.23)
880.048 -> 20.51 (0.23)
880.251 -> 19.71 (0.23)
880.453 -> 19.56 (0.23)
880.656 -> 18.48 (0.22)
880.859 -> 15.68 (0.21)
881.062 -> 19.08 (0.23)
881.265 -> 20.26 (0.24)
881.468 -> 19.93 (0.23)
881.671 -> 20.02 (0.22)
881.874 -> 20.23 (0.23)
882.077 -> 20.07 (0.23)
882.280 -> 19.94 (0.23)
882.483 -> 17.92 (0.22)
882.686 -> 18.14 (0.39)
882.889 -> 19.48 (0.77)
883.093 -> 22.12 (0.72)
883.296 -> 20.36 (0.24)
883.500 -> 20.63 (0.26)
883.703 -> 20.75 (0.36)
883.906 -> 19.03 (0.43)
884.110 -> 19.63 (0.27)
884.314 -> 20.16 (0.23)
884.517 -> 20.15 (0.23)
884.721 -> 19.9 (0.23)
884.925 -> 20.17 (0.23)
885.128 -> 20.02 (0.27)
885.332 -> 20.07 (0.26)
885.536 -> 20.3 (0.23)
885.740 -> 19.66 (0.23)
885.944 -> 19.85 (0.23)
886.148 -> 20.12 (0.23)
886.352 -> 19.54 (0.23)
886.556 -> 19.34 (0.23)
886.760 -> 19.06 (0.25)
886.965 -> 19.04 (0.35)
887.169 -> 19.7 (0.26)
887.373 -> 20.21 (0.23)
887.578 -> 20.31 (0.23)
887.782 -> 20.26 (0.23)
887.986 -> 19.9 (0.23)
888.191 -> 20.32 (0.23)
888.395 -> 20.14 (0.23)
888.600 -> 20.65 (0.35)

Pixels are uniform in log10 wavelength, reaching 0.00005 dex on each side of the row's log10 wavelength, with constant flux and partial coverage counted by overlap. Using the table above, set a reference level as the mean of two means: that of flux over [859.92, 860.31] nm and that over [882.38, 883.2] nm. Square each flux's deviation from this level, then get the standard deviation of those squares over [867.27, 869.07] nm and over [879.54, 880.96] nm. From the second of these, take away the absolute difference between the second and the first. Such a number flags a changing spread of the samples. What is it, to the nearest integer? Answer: 3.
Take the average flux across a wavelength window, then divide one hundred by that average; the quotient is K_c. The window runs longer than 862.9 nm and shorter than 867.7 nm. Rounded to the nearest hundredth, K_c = 5.14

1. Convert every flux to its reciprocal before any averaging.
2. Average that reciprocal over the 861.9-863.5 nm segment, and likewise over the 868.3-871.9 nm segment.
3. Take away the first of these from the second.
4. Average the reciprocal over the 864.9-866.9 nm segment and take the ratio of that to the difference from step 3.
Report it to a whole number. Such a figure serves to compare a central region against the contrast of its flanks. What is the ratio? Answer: 31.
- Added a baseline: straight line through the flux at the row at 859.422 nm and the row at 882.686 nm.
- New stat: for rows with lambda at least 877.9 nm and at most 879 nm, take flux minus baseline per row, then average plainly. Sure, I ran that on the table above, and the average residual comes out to 2.2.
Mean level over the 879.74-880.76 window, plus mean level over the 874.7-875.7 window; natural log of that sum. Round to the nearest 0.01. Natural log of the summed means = 3.68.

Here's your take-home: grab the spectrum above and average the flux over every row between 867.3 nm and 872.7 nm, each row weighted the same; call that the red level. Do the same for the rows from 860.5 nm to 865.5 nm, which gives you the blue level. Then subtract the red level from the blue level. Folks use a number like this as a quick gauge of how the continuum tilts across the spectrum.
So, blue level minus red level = 0.59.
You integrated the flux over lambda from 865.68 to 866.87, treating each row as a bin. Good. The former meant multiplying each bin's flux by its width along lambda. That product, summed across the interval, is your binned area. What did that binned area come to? 20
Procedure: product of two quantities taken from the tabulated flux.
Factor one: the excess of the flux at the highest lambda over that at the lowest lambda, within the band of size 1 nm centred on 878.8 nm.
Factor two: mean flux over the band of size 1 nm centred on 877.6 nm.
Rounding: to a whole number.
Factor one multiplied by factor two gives -11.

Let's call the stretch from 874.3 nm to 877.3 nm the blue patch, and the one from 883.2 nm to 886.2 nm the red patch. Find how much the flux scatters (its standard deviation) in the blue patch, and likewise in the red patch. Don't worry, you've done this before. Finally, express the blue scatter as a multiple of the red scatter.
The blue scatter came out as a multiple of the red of 1.3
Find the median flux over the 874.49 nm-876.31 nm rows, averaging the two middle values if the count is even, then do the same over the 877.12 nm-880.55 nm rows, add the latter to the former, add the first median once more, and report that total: 60.7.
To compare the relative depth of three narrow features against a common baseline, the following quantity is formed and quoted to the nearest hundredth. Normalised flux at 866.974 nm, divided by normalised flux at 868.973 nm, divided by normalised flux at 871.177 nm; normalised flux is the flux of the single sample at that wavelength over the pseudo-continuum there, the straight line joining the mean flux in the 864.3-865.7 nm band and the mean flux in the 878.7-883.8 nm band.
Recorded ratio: 1.19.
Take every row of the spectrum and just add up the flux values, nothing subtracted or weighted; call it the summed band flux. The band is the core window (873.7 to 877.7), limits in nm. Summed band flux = 400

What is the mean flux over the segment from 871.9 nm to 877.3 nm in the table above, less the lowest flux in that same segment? 1.0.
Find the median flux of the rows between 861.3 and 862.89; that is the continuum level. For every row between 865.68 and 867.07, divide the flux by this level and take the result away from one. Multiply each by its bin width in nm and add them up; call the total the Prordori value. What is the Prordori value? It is 0.20 nm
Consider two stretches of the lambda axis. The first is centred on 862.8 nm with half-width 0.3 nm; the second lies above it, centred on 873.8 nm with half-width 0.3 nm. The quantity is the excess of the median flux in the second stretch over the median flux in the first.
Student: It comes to -1.1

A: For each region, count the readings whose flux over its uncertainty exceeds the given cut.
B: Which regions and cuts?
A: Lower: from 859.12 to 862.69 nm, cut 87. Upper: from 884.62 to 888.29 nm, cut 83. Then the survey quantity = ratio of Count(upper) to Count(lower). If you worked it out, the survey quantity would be 2.6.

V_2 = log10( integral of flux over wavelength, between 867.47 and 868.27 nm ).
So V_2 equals 1.20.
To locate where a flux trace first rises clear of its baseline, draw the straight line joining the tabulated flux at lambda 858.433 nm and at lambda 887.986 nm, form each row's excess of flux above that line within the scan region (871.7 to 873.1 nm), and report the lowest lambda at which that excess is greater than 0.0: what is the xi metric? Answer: 871.779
